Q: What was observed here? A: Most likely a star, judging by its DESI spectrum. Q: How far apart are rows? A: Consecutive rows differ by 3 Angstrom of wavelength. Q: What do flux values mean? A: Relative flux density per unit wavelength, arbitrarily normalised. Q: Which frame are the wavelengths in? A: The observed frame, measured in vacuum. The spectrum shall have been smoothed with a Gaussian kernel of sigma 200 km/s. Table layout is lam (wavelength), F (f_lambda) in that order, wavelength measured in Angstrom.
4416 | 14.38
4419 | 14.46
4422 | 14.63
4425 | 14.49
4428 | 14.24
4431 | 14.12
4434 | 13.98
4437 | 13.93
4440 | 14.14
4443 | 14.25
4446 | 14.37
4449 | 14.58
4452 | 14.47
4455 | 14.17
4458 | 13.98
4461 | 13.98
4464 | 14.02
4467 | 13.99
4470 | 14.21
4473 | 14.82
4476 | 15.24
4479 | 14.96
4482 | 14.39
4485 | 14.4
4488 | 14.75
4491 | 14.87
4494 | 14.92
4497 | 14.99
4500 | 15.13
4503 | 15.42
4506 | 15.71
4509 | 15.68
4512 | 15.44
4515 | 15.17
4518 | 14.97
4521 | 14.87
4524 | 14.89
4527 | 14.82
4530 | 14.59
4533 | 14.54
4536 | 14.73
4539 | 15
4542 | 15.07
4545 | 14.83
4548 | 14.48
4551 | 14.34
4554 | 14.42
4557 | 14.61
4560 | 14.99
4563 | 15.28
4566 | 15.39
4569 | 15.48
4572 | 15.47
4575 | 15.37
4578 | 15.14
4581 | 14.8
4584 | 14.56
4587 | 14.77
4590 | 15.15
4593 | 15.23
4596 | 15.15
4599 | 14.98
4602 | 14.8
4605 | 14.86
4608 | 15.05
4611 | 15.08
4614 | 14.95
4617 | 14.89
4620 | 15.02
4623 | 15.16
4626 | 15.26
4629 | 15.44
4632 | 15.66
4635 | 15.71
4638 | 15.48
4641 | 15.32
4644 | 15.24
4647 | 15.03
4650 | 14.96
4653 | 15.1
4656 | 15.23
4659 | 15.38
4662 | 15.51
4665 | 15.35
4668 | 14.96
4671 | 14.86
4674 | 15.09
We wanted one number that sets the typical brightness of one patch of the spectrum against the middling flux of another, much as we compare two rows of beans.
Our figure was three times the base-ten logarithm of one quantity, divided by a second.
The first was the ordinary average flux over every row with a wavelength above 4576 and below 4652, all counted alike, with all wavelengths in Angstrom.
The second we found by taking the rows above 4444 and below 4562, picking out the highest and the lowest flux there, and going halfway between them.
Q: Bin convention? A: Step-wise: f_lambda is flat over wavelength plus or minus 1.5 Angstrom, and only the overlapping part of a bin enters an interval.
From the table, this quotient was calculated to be 0.238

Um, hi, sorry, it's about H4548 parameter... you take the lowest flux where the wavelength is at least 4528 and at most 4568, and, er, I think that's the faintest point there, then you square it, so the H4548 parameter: 206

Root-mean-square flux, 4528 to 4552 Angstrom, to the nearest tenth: 14.7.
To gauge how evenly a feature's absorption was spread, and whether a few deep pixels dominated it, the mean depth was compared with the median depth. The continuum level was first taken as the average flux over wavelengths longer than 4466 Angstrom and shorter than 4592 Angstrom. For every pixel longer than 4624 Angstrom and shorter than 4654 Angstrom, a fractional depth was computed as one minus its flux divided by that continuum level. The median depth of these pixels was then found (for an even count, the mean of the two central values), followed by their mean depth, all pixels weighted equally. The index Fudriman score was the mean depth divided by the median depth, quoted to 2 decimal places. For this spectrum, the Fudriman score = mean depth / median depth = 1.08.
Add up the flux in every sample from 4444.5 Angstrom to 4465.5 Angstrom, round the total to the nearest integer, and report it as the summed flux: 100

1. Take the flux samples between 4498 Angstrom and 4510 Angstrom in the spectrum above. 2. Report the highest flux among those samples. 15.71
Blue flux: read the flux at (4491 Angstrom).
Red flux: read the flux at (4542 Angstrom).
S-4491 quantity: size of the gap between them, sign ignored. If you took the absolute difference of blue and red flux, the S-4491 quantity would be 0.2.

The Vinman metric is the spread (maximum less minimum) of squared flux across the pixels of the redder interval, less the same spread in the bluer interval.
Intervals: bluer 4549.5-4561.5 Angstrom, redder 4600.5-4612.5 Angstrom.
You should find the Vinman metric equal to -11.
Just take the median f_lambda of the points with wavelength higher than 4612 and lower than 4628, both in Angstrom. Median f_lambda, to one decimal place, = 15.0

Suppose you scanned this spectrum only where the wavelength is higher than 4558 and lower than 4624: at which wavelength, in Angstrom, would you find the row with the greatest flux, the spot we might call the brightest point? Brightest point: 4569 Angstrom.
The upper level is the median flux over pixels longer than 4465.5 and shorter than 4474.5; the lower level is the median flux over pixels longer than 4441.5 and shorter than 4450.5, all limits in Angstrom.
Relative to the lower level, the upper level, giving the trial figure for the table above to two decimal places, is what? 0.99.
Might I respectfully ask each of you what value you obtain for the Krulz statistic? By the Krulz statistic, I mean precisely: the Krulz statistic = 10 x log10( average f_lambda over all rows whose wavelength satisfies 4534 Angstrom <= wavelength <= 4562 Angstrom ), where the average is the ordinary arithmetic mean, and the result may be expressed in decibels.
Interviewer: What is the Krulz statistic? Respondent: 11.7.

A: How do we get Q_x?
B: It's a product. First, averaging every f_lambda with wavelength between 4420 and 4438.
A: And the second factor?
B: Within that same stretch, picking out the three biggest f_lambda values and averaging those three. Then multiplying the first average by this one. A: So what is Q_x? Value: 206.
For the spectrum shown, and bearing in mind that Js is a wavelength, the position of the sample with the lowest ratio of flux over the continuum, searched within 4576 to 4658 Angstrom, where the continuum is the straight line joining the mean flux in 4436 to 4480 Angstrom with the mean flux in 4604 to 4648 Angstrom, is 4584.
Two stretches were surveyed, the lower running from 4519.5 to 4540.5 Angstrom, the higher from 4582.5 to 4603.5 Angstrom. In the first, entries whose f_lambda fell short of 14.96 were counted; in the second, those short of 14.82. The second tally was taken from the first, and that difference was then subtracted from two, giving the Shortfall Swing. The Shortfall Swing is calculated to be -1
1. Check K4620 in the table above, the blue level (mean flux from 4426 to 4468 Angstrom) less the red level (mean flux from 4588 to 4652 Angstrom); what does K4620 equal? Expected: -1.0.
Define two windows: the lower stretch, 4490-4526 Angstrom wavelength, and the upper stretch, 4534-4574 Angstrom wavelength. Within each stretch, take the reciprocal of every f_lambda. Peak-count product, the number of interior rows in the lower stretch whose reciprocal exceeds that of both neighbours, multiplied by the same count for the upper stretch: 1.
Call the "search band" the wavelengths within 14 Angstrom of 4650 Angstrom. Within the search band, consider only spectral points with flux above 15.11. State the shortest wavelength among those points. 4638 Angstrom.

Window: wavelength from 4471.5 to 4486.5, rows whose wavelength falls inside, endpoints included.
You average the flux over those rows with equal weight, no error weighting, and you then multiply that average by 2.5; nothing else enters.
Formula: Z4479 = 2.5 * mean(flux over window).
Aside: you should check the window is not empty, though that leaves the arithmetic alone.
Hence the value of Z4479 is 36.9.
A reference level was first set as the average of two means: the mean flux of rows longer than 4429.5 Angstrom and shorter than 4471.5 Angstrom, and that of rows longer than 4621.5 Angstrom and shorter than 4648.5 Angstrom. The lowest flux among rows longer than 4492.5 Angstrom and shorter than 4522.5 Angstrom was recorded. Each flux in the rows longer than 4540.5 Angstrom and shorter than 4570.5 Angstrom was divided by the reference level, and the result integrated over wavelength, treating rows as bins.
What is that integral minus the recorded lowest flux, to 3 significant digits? 15.4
